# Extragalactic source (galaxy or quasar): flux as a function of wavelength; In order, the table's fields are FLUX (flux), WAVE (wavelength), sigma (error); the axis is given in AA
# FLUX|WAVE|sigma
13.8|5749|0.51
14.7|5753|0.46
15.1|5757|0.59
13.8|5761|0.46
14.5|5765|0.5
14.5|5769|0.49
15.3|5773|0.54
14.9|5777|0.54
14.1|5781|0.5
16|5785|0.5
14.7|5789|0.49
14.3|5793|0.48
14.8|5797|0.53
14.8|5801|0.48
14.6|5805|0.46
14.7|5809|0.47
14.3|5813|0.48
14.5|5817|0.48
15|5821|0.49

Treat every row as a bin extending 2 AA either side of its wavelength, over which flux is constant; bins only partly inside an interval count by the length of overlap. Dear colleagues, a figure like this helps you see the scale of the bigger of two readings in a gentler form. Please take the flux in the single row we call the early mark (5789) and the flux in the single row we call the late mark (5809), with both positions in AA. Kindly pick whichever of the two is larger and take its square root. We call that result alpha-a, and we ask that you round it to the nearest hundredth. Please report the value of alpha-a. 3.83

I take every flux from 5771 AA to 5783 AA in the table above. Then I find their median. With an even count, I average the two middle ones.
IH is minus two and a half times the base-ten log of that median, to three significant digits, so -2.93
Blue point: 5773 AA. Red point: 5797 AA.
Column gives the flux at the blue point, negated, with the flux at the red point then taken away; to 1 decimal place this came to -30.1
